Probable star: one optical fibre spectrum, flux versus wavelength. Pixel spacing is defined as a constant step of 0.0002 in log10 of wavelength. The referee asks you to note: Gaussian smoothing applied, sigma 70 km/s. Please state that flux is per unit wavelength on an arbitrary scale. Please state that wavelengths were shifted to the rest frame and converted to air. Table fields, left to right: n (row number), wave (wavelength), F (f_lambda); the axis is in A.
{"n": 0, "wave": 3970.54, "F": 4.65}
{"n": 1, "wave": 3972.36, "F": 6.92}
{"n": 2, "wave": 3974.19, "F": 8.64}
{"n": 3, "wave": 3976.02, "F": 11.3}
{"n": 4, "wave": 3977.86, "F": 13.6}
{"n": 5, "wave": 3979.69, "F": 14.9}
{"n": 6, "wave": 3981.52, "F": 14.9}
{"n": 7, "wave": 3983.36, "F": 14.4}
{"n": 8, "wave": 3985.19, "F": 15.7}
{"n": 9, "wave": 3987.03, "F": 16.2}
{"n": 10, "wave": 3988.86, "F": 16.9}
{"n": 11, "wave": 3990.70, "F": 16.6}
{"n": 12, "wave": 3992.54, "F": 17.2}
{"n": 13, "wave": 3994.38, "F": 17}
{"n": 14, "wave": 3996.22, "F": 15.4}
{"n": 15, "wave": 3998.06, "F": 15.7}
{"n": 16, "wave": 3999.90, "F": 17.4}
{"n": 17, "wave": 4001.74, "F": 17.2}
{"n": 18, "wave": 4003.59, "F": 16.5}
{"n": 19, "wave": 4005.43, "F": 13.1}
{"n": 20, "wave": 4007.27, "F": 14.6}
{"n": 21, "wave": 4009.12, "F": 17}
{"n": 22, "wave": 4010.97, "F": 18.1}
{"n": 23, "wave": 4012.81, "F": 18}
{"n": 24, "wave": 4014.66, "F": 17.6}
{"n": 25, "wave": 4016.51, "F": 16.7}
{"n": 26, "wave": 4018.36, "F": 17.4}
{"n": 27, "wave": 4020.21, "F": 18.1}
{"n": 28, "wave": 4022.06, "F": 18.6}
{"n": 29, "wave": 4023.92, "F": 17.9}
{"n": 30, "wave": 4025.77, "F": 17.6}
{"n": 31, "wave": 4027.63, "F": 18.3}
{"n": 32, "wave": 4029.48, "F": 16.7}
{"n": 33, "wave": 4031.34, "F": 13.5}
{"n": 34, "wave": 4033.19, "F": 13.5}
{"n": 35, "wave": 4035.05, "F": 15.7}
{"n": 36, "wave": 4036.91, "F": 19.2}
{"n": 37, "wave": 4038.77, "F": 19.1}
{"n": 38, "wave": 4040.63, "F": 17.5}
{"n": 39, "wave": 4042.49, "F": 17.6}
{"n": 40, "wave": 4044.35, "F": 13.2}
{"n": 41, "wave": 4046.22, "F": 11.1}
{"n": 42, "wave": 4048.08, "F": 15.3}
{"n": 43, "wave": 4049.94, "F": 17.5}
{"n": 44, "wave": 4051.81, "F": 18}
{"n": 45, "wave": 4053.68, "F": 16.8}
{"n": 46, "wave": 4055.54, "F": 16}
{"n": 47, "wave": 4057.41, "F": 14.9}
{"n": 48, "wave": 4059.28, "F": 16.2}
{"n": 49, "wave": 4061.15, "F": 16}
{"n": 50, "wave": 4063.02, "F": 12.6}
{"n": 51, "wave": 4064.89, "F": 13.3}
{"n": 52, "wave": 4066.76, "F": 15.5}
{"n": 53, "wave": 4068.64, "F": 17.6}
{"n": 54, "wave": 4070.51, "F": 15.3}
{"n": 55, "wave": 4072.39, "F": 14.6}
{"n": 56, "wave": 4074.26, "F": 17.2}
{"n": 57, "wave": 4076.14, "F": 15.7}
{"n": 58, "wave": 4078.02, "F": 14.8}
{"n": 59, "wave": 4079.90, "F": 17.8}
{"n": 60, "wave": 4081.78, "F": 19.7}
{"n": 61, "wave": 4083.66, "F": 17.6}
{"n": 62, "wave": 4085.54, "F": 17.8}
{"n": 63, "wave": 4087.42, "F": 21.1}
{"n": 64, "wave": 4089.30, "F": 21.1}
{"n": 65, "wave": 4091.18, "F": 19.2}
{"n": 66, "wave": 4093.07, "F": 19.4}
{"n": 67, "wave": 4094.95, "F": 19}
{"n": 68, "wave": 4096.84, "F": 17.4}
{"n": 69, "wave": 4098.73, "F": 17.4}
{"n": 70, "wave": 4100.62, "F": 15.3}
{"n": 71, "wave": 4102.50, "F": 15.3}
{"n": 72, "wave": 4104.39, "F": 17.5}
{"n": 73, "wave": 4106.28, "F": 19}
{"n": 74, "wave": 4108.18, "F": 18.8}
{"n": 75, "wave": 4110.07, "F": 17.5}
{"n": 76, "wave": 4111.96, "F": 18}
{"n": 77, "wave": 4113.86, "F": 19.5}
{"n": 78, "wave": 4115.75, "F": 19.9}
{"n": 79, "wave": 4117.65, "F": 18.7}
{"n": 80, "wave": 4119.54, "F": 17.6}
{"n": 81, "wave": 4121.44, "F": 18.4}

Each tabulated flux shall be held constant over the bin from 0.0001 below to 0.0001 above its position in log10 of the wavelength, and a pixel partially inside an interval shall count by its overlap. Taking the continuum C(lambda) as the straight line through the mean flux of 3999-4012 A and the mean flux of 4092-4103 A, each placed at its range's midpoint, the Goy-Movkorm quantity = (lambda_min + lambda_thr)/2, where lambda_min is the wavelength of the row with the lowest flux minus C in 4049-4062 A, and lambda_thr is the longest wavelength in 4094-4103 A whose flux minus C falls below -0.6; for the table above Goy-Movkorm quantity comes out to 4080.0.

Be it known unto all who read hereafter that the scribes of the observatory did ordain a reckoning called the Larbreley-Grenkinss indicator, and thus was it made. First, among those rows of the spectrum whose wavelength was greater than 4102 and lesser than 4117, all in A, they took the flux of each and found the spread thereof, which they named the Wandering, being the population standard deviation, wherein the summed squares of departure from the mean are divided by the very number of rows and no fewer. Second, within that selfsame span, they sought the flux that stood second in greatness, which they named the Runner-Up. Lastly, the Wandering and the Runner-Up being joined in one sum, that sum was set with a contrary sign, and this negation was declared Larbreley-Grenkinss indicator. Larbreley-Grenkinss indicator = -20.9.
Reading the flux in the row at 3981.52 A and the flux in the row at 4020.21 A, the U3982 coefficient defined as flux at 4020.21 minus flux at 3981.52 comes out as 3.2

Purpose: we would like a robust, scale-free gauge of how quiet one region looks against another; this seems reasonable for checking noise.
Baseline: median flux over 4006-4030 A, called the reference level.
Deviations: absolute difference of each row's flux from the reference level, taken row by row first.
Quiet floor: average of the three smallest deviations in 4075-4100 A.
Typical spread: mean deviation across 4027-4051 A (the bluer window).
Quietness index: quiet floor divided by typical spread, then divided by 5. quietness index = 0.012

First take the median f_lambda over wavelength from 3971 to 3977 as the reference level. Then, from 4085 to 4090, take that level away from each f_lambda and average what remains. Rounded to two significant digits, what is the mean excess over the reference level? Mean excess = 11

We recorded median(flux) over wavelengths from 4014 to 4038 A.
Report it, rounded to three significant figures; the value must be 17.6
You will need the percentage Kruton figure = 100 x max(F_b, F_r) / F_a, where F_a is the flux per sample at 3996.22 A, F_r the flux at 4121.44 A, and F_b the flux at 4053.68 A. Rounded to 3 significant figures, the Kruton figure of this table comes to 119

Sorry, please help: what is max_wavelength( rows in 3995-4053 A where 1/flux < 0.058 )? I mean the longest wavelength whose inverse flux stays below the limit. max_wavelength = 4051.81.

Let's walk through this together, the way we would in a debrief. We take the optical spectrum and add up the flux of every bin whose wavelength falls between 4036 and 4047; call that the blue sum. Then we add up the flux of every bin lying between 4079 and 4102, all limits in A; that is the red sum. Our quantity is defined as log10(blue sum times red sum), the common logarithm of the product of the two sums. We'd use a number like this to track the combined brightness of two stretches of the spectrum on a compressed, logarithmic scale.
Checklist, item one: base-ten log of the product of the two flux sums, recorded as 4.3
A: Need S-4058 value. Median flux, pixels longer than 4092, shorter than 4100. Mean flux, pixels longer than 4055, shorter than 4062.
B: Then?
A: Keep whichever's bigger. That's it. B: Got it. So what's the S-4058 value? 18.2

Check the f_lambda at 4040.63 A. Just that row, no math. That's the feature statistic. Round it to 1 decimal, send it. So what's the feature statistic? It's 17.5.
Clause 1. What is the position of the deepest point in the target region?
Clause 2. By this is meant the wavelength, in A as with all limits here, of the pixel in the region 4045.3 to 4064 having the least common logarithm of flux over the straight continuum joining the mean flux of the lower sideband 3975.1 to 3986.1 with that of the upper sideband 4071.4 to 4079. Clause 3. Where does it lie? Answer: 4046.22 A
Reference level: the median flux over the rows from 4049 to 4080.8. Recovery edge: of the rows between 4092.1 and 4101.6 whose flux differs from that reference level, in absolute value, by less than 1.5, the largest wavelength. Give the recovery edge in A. 4100.62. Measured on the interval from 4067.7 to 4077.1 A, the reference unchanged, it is 4076.14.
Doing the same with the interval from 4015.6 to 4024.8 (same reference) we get 4018.36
